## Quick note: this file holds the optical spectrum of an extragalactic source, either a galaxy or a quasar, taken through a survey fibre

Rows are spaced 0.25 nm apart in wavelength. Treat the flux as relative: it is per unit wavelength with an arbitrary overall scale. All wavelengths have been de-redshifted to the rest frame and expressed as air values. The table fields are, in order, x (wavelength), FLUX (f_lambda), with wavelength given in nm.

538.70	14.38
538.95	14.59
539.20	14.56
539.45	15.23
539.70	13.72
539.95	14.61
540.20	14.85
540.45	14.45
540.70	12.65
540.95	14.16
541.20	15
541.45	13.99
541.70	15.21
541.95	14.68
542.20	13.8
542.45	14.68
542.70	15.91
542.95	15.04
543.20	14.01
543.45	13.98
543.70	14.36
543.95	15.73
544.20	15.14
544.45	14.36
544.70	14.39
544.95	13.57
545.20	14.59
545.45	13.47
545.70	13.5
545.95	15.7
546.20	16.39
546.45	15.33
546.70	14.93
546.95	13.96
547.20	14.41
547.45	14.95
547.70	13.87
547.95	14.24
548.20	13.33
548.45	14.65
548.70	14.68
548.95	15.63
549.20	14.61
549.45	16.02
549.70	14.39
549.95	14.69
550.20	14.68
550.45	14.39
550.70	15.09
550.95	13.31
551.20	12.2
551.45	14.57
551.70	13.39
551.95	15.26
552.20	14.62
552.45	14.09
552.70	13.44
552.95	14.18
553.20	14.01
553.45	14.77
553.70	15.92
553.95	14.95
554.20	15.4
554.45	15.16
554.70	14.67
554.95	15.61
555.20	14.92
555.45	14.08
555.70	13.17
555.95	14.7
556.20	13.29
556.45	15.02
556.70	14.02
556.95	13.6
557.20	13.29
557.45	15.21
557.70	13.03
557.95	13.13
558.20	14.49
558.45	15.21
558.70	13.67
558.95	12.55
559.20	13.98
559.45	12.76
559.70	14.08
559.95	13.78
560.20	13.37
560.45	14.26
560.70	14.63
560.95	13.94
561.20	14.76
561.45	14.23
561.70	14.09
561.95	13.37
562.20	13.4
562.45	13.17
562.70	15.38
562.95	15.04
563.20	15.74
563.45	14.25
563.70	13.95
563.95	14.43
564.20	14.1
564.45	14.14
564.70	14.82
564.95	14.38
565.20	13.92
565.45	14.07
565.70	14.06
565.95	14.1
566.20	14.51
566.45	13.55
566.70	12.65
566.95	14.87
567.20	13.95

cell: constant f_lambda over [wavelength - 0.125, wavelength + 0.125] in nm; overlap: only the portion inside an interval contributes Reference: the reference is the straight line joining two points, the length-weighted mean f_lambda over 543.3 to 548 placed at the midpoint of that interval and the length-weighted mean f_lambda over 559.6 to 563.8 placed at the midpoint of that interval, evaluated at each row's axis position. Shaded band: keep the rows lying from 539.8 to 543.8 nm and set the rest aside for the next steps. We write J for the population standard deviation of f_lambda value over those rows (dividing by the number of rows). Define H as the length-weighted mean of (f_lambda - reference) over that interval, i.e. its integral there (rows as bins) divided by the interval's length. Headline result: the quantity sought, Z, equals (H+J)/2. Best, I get 0.25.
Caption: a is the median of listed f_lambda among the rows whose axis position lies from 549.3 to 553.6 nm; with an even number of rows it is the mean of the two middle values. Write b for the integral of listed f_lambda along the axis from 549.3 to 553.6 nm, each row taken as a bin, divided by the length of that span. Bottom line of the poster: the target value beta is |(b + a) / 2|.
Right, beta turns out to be 14.4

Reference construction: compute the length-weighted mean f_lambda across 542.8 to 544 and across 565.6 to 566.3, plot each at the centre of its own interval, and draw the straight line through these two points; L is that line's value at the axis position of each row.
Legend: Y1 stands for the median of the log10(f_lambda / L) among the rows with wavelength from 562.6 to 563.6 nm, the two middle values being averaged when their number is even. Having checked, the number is 0.028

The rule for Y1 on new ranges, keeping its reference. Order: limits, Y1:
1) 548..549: 0.005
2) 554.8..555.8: 0.003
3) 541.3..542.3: -0.008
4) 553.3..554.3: 0.022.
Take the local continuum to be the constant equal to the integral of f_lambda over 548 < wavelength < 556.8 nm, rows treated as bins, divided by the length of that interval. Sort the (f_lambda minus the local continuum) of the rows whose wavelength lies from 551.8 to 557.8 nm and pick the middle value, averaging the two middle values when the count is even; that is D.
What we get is 0.16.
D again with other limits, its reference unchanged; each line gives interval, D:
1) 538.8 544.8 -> 0.09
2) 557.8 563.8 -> -0.45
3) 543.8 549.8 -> 0.12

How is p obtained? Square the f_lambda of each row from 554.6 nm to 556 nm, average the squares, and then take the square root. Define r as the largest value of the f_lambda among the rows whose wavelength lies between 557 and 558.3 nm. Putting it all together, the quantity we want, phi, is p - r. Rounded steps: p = 14.5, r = 15.21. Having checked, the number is -0.7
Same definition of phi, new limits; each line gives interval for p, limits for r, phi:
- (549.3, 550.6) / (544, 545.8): -0.3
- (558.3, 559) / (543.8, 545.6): -1.9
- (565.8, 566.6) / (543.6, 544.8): -1.7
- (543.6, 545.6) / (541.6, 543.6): -1.4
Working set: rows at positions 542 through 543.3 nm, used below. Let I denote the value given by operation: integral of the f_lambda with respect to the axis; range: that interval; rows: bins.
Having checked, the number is 19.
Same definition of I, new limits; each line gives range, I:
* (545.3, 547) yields 25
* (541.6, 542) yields 6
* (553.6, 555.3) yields 26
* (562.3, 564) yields 25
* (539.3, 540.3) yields 15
